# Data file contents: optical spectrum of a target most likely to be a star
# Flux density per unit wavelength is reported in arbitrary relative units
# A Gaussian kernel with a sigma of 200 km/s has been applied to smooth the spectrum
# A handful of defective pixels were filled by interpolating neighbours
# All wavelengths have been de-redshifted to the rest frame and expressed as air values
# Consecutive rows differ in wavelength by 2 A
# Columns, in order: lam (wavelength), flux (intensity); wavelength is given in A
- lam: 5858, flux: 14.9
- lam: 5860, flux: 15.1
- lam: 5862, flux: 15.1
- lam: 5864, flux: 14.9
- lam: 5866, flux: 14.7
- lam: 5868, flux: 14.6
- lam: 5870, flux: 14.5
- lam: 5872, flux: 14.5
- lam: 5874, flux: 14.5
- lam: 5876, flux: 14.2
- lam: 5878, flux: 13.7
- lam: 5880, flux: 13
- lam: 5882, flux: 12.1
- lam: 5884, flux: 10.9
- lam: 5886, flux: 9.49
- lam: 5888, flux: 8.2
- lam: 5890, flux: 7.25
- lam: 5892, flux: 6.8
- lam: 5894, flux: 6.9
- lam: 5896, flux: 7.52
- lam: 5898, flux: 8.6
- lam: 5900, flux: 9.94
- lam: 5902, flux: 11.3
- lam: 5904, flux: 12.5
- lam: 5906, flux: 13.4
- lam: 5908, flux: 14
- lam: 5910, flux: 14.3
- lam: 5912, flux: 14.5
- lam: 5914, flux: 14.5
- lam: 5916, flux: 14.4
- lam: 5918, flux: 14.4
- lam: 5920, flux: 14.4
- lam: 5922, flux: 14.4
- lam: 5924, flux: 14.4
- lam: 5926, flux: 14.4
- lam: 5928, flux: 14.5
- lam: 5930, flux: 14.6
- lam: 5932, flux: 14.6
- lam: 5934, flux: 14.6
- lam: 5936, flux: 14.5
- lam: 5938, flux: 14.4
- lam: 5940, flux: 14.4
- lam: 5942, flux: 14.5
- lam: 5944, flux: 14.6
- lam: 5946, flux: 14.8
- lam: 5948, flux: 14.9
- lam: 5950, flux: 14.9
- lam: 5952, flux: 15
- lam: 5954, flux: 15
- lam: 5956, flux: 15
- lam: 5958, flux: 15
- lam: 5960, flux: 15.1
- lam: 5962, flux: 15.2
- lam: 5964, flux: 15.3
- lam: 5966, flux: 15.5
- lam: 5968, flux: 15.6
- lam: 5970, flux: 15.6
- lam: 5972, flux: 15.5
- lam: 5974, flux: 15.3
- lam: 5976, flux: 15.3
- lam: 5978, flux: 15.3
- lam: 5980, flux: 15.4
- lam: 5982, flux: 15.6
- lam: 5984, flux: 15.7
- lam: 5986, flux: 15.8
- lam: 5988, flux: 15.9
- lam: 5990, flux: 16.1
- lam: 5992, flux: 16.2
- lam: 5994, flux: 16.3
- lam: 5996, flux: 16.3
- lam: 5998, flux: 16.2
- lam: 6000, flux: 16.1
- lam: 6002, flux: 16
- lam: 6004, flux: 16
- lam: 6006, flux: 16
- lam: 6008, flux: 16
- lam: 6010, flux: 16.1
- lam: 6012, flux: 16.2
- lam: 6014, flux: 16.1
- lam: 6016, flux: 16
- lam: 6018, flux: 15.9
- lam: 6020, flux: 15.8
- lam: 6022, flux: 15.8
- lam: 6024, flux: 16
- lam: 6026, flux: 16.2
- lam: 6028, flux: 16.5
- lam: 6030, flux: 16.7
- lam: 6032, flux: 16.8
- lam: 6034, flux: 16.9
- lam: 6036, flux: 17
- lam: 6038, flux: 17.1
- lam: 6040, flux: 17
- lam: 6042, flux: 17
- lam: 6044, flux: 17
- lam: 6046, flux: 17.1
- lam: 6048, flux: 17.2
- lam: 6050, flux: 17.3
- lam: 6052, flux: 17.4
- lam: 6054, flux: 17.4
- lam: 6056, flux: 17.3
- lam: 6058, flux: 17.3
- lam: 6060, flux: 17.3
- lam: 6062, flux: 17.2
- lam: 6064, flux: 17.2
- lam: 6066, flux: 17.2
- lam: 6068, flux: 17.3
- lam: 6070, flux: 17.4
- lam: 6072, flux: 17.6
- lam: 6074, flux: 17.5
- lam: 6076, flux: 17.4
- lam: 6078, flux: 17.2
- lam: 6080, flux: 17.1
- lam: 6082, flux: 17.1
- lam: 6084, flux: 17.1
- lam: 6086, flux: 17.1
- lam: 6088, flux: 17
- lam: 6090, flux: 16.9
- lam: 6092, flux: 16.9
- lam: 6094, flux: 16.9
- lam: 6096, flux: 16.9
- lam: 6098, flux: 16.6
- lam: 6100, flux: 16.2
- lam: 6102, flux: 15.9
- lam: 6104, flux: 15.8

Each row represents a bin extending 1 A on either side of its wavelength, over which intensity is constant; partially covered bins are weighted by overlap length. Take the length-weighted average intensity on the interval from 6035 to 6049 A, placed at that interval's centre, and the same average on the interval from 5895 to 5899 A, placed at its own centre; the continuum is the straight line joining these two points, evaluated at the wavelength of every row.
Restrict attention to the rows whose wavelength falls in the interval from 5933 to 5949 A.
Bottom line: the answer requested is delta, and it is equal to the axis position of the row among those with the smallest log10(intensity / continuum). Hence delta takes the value 5948 A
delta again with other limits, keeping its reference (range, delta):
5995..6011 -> 6010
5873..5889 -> 5888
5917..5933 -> 5932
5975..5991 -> 5988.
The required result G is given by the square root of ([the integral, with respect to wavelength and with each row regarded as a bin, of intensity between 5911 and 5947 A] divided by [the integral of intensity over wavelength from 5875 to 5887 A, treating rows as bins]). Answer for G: 1.9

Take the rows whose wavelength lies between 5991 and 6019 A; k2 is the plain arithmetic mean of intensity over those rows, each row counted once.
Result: 16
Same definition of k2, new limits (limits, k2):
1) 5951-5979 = 15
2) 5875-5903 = 10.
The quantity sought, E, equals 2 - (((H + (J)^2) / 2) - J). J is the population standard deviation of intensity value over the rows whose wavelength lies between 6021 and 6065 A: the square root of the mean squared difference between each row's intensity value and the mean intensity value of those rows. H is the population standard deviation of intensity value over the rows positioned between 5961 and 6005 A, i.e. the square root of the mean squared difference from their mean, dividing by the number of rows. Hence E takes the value 2.2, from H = 0.4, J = 0.44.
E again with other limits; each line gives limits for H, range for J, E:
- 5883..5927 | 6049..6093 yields 0.7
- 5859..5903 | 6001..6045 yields 0.8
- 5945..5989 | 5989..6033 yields 2.1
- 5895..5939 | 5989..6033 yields 1.2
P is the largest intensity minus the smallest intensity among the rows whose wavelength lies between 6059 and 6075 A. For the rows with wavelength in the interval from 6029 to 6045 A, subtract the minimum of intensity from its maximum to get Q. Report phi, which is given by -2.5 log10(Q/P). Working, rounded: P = 0.40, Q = 0.4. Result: 0.0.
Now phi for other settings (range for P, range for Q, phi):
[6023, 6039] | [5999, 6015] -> 1.9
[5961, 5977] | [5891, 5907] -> -3.0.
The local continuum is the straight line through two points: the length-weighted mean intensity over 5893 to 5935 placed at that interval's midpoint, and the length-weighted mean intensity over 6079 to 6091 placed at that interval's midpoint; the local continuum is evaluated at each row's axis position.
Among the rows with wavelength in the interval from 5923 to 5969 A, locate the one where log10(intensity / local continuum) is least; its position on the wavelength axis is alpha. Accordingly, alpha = 5940 A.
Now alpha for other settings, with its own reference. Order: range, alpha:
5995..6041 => 6022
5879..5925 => 5892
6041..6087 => 6086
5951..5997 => 5978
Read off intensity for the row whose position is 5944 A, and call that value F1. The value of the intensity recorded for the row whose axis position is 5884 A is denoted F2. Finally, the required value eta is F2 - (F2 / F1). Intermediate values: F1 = 14.6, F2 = 10.9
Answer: 10.2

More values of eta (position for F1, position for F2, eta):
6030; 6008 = 15.0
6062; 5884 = 10.3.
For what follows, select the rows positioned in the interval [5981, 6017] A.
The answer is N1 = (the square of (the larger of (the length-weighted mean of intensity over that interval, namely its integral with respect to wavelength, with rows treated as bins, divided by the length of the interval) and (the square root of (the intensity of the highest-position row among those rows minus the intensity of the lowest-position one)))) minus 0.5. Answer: 257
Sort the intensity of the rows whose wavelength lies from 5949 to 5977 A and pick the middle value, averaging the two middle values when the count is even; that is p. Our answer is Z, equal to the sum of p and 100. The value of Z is 115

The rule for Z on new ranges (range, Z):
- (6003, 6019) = 116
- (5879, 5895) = 109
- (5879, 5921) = 112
